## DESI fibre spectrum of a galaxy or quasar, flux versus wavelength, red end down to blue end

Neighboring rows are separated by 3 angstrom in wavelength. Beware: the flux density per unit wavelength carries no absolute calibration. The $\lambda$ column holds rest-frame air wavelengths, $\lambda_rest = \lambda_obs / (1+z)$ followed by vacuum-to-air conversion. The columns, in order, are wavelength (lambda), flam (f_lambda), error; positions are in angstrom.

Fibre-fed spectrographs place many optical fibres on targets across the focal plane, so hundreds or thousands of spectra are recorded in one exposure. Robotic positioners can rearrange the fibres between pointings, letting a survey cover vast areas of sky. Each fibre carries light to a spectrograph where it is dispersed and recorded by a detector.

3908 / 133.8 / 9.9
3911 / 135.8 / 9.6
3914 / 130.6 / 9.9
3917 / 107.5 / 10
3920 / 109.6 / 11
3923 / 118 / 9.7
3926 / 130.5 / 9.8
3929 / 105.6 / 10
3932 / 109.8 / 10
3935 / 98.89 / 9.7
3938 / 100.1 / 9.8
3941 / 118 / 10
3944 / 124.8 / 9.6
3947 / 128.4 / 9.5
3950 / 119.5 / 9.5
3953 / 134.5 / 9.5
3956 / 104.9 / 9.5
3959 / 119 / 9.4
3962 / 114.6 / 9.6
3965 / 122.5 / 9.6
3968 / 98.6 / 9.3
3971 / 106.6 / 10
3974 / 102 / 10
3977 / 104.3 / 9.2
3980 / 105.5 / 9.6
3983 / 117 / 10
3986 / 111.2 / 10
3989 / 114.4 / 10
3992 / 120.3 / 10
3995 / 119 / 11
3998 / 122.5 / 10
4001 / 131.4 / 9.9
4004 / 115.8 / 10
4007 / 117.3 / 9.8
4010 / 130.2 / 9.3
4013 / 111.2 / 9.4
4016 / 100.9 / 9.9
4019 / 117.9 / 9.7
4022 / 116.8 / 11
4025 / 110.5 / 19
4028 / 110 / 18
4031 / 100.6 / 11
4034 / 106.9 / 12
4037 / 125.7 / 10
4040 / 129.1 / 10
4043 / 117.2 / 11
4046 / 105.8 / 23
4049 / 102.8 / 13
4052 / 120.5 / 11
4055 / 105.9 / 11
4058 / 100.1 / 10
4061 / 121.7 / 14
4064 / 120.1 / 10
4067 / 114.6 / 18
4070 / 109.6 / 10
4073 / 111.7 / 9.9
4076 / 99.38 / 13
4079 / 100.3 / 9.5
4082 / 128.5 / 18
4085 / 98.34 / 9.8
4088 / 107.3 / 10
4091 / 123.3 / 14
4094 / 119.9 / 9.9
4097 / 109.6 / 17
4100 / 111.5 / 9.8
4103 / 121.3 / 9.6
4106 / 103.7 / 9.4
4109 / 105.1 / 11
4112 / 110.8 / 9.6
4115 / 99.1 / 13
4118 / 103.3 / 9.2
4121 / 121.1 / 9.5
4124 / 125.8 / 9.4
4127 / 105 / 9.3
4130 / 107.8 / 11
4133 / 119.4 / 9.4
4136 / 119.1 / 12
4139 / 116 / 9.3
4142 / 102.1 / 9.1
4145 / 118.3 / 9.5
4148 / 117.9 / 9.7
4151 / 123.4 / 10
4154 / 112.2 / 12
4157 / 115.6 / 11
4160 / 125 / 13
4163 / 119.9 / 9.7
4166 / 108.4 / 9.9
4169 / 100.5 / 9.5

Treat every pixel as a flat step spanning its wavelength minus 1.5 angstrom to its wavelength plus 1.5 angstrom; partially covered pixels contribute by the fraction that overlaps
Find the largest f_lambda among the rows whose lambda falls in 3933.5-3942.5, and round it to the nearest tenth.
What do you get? 118.0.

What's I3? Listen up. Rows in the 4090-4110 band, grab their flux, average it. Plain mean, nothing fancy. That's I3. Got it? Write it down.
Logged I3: 113.5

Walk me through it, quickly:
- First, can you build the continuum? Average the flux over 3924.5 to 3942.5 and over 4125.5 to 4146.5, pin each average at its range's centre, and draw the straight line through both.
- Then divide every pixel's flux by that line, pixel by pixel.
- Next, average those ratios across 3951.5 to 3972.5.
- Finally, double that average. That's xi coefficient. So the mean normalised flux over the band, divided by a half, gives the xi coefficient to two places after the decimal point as 2.07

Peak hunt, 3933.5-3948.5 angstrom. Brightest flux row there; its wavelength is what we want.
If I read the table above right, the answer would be 3947 angstrom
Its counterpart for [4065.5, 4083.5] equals 4082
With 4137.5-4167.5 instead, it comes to 4160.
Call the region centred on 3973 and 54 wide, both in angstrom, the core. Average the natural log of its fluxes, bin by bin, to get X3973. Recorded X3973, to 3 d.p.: 4.739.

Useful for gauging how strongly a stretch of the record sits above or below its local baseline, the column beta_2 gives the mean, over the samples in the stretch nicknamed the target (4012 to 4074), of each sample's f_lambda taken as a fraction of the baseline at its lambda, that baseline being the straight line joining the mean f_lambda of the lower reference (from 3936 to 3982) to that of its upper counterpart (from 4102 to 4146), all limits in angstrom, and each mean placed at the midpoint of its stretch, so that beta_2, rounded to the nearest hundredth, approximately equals 1.00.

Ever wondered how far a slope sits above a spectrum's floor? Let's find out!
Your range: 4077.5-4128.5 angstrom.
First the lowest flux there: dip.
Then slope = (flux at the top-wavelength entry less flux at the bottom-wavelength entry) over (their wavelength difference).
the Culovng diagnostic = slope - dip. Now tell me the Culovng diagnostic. -98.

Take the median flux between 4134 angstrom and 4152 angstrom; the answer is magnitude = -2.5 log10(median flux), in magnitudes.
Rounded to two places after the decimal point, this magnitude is -5.18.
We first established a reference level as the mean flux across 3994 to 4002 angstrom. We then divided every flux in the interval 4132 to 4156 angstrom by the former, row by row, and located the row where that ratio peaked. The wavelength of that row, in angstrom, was 4151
